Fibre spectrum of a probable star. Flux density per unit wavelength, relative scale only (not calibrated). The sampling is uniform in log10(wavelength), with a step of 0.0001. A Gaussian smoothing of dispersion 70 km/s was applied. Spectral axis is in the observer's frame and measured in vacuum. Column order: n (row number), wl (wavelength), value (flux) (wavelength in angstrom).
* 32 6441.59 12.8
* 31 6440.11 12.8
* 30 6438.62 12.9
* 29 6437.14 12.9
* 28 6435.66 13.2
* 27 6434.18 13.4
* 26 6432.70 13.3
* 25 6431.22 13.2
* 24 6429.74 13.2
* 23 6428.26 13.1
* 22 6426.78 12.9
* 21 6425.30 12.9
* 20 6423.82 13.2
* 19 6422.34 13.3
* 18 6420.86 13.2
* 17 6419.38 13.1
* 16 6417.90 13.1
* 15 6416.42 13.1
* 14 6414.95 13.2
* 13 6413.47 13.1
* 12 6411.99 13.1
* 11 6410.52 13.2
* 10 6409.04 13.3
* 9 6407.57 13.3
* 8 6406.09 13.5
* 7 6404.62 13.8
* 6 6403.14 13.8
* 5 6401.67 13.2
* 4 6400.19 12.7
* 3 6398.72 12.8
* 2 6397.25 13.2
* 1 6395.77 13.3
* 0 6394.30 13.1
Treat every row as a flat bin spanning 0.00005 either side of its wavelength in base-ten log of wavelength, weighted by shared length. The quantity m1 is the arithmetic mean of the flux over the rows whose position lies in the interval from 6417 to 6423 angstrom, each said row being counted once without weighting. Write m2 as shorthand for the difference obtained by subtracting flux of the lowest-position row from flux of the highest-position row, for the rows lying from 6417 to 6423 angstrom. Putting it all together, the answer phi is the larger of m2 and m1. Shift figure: 13.2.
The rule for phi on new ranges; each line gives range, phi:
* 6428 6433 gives 13.2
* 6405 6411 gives 13.3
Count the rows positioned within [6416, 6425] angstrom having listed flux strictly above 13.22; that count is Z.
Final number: 1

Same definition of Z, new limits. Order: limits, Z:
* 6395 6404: 2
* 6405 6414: 3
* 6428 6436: 2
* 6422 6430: 1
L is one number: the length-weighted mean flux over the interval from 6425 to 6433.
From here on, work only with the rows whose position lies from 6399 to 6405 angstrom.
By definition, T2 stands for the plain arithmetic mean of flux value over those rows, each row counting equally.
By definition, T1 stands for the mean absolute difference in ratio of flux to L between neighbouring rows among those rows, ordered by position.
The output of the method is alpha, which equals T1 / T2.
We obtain 0.0021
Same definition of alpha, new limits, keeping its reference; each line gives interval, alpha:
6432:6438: 0.0012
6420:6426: 0.0010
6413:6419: 0.0004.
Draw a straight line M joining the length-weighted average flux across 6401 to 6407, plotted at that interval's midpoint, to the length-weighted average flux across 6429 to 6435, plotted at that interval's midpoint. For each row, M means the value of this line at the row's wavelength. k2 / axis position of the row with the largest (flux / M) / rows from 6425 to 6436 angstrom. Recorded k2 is 6434.18 angstrom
